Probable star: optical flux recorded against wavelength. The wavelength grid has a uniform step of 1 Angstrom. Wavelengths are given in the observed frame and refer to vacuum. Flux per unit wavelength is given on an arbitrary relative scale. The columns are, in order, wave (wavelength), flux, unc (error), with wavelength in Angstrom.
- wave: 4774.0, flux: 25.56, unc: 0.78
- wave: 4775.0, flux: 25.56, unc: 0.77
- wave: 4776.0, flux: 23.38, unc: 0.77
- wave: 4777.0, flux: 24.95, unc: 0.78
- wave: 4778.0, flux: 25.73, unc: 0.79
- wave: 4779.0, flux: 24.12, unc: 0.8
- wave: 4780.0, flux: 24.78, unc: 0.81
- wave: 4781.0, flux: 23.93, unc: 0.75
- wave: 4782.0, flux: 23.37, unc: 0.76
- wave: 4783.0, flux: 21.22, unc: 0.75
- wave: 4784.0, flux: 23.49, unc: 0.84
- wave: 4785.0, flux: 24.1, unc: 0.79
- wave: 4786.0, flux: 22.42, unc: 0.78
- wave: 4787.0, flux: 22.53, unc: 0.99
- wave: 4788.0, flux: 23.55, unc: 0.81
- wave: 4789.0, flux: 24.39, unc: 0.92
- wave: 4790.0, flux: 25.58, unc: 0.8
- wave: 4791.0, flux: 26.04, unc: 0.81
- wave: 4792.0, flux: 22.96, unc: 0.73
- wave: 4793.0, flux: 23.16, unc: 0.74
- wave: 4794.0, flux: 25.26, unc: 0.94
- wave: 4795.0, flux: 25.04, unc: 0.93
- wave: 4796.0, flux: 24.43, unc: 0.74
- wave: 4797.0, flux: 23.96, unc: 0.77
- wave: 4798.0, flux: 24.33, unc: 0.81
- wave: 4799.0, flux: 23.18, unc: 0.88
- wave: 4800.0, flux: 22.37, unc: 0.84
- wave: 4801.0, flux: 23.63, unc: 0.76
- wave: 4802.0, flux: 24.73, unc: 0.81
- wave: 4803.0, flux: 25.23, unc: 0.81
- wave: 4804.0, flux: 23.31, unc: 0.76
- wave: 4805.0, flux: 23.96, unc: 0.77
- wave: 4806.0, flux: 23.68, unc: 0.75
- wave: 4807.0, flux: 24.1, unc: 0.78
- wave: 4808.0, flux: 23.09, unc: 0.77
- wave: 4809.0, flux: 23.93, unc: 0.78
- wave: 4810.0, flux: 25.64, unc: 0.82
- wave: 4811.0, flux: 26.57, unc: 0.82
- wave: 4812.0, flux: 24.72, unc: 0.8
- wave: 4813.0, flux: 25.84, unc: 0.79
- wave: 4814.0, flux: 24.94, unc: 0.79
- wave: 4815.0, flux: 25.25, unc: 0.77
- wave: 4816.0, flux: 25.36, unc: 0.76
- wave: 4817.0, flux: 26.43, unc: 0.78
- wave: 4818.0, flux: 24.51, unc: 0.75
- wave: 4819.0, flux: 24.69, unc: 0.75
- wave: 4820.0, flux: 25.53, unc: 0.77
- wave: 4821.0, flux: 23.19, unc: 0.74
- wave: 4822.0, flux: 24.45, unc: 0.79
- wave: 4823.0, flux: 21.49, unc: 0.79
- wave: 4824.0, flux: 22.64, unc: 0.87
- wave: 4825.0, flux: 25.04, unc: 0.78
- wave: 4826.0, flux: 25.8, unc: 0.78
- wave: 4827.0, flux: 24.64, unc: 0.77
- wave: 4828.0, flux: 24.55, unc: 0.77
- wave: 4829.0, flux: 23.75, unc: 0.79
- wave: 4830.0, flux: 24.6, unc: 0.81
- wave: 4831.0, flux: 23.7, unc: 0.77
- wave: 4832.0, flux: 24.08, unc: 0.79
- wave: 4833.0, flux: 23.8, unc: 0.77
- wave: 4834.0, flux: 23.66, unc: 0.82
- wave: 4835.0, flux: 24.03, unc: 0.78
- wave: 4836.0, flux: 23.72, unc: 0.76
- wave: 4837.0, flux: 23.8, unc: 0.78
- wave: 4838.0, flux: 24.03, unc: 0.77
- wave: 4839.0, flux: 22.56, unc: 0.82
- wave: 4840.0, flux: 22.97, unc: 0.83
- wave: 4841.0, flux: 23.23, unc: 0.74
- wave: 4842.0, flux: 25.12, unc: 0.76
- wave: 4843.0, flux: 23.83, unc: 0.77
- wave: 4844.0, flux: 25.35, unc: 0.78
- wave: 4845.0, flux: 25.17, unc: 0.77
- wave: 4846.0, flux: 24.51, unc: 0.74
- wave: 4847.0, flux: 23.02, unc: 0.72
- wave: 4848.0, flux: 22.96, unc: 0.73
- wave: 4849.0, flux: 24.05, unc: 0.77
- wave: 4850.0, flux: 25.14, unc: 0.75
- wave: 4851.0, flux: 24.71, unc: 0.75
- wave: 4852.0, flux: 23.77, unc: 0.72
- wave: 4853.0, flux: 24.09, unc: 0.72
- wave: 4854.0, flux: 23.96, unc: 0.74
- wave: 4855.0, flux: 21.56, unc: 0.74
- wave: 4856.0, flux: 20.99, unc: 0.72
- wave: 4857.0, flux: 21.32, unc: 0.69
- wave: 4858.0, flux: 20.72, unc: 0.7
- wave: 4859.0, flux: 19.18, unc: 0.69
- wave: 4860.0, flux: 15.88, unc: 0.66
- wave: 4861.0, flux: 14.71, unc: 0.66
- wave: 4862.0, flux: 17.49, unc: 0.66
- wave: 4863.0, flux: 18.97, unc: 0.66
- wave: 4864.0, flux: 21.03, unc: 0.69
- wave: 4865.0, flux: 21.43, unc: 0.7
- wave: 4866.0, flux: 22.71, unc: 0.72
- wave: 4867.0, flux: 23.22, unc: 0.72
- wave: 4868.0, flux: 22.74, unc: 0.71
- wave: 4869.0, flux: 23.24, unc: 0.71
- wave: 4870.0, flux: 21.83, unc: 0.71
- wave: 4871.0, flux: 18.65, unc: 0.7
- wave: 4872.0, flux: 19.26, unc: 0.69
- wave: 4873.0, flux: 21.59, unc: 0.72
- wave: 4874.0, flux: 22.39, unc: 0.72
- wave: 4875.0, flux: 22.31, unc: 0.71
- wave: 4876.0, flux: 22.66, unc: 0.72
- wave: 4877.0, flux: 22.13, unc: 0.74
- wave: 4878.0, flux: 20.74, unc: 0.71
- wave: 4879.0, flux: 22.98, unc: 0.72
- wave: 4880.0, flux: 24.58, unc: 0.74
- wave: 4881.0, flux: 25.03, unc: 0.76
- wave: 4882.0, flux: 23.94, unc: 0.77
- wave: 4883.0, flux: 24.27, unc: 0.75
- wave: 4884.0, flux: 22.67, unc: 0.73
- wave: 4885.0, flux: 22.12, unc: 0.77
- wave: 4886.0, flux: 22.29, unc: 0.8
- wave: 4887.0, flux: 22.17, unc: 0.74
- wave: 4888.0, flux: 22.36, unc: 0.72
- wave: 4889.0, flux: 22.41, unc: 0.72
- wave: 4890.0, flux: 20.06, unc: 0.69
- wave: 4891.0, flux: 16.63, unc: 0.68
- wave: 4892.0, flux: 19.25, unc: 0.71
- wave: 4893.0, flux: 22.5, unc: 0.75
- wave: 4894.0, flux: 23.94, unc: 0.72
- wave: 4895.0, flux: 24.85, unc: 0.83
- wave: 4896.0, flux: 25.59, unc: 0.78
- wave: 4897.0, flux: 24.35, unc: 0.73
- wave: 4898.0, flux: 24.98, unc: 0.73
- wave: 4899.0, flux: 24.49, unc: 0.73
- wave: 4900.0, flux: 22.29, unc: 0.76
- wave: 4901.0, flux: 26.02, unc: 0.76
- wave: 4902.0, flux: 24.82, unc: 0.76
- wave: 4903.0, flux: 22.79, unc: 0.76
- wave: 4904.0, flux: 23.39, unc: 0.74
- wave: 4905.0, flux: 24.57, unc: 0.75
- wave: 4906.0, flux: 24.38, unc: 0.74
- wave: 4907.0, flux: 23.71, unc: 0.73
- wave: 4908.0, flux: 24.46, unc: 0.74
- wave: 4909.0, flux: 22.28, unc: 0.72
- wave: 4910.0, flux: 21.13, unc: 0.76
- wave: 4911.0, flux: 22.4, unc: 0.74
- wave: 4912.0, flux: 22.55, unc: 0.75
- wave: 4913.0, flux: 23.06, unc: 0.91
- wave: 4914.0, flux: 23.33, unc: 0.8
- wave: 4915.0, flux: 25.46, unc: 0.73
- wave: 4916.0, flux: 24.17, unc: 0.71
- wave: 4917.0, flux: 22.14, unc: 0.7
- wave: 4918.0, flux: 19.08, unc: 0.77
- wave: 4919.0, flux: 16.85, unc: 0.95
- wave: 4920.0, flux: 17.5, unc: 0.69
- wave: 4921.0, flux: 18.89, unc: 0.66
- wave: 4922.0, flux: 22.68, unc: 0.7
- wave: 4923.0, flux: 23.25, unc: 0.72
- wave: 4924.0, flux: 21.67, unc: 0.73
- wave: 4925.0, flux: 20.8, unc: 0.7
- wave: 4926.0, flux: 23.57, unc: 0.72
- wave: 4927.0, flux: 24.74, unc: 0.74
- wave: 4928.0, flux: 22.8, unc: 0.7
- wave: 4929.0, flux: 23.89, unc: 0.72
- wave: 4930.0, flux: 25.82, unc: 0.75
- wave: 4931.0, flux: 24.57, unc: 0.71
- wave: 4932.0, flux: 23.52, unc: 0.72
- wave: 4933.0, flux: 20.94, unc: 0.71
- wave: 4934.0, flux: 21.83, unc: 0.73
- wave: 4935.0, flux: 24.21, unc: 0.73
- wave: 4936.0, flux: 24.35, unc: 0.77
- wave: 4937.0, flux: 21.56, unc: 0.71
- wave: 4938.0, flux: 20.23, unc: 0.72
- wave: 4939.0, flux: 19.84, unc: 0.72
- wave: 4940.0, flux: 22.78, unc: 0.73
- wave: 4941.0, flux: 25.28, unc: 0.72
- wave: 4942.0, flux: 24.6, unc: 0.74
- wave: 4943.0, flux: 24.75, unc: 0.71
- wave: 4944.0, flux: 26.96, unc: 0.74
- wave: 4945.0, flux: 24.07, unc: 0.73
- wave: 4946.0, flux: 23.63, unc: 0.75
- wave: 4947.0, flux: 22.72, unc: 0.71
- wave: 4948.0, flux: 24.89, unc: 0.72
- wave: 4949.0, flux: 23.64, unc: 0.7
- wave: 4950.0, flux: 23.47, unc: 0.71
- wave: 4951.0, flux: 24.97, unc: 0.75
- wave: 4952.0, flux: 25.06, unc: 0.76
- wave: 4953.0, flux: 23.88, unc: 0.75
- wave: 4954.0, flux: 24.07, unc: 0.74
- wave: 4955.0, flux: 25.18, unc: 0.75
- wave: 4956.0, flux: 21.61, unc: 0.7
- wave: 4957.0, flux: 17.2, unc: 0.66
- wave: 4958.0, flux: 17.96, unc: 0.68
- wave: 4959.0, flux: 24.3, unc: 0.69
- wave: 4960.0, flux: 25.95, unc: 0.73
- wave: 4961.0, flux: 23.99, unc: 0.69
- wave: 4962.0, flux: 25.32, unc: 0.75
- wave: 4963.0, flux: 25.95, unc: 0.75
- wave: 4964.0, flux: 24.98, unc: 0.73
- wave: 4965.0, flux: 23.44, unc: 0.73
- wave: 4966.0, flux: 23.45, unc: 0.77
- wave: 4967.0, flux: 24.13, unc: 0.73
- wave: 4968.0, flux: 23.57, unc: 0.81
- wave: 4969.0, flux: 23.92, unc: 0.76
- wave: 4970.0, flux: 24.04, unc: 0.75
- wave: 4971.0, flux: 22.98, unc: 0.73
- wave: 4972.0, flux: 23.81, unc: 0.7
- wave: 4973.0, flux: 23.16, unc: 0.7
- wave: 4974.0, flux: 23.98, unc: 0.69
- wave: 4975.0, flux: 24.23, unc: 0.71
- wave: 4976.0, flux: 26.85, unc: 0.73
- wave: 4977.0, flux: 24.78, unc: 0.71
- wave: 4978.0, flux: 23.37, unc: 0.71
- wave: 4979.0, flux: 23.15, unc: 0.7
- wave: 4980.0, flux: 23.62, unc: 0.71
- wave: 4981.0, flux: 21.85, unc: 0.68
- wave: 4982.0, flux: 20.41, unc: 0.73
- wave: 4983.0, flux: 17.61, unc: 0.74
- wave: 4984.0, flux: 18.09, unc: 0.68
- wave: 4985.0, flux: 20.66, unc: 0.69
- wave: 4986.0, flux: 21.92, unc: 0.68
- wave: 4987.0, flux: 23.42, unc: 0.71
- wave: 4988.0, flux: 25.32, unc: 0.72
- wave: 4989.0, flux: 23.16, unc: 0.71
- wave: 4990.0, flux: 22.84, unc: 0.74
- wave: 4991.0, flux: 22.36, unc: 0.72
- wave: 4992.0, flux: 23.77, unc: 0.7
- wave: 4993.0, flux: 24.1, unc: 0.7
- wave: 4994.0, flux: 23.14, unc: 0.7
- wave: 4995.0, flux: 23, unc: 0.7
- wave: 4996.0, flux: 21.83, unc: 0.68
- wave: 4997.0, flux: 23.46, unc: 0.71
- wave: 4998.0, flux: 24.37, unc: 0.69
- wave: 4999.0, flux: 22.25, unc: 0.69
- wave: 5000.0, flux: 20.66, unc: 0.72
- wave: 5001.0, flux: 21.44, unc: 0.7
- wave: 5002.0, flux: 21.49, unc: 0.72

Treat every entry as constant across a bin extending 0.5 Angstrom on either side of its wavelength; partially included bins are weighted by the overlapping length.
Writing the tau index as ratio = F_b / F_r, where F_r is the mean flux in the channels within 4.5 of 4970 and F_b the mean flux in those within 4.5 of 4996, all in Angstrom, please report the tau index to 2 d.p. 0.97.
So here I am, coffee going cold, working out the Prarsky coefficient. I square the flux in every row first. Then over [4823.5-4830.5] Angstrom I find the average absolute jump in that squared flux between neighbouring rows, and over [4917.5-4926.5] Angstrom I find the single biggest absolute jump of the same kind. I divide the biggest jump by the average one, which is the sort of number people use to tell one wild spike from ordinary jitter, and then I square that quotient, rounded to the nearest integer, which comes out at 10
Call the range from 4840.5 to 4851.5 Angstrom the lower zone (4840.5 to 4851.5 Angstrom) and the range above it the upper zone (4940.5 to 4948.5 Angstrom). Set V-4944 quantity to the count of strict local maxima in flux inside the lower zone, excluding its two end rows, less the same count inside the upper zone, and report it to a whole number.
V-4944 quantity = 2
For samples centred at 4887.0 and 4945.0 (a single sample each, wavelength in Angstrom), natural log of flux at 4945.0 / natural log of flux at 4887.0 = 1.027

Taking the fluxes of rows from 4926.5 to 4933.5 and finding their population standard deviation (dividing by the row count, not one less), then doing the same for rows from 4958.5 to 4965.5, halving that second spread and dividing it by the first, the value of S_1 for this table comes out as 0.31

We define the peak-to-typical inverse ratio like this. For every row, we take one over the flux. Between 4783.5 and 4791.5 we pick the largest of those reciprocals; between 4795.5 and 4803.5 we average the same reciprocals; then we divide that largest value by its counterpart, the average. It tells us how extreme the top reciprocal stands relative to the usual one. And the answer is 1.07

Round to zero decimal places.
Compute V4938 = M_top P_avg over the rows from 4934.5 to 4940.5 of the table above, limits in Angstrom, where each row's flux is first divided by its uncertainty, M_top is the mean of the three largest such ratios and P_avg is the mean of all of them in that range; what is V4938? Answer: 971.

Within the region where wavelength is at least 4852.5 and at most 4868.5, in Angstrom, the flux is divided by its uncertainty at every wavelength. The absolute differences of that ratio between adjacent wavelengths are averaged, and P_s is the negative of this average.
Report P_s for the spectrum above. -1.66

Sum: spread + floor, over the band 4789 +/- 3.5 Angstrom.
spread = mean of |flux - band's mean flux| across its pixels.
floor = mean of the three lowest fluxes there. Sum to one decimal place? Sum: 23.8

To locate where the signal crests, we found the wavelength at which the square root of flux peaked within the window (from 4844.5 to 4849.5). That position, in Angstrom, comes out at 4845.0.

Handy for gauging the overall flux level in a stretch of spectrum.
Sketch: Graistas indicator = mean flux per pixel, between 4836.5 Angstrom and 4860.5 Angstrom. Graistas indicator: 23.0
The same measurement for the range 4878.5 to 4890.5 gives 22.9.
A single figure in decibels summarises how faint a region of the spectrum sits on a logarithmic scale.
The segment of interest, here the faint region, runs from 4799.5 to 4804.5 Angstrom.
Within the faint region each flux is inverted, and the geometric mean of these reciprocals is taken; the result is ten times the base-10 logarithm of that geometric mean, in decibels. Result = -13.8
